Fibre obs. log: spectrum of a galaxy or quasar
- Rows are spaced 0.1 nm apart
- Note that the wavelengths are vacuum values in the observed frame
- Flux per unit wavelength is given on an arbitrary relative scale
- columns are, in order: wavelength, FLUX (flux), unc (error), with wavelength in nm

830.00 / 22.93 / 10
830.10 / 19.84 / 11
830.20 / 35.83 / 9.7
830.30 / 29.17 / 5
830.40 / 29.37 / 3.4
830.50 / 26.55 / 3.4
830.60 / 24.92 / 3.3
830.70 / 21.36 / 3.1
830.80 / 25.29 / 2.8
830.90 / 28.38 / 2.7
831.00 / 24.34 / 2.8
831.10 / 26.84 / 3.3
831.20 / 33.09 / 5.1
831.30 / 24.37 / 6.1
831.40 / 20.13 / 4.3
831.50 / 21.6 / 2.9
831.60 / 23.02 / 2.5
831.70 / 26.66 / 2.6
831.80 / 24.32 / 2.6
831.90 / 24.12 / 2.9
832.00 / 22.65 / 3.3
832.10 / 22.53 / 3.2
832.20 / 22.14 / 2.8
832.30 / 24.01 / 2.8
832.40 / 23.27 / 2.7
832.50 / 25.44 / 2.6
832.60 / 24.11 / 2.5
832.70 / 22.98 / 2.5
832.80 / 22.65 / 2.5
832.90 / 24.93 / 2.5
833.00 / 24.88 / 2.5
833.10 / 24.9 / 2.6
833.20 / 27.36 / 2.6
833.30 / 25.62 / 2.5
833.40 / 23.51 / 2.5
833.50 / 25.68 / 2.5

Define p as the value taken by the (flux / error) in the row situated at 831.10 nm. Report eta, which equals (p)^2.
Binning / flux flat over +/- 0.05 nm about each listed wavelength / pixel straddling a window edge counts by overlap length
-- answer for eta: 66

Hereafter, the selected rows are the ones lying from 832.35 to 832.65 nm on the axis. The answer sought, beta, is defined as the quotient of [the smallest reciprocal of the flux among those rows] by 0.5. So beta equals 0.0786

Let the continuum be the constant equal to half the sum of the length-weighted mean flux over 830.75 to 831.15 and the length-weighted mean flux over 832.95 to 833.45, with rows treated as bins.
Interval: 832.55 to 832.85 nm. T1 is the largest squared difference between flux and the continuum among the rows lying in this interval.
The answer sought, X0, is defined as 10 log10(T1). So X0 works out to 9.8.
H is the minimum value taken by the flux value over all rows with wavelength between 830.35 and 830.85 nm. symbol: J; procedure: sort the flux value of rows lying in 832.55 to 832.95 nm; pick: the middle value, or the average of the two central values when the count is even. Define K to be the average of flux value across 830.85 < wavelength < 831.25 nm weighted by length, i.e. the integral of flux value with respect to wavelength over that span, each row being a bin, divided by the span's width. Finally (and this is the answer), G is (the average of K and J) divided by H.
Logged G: 1.21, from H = 21.36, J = 23.5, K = 28.2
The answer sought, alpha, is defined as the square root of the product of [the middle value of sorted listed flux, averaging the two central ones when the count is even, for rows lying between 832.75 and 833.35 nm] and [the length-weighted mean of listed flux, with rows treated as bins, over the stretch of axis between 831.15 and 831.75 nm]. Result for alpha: 24.9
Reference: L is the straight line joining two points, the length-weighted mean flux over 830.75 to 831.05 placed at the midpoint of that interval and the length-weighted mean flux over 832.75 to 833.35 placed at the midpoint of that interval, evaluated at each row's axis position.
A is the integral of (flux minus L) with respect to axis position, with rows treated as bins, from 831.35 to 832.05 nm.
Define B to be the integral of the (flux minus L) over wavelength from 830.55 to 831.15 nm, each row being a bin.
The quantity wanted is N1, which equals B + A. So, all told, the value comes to -2.21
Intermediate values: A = -1.71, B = -0.5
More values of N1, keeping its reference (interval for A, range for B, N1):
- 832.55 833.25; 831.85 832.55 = -1.79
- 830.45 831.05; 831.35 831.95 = -1.98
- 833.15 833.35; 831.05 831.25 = 1.12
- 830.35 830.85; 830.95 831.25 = 0.33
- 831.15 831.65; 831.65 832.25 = -1.75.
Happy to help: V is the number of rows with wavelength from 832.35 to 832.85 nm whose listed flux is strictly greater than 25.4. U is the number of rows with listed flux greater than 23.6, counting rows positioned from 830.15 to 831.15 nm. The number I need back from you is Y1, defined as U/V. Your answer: 9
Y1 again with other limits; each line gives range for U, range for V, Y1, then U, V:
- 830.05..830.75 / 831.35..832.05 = 5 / 5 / 1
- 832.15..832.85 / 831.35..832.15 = 3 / 3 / 1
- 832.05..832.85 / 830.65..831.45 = 1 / 3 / 3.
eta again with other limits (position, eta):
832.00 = 47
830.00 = 5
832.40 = 74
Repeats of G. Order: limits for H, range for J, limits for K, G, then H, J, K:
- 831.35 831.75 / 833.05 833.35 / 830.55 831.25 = 1.29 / 20.13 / 25.6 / 26.3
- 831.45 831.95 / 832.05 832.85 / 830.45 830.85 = 1.10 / 21.6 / 23.1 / 24.5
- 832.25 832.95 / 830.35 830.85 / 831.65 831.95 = 1.11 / 22.65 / 25.3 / 25.0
